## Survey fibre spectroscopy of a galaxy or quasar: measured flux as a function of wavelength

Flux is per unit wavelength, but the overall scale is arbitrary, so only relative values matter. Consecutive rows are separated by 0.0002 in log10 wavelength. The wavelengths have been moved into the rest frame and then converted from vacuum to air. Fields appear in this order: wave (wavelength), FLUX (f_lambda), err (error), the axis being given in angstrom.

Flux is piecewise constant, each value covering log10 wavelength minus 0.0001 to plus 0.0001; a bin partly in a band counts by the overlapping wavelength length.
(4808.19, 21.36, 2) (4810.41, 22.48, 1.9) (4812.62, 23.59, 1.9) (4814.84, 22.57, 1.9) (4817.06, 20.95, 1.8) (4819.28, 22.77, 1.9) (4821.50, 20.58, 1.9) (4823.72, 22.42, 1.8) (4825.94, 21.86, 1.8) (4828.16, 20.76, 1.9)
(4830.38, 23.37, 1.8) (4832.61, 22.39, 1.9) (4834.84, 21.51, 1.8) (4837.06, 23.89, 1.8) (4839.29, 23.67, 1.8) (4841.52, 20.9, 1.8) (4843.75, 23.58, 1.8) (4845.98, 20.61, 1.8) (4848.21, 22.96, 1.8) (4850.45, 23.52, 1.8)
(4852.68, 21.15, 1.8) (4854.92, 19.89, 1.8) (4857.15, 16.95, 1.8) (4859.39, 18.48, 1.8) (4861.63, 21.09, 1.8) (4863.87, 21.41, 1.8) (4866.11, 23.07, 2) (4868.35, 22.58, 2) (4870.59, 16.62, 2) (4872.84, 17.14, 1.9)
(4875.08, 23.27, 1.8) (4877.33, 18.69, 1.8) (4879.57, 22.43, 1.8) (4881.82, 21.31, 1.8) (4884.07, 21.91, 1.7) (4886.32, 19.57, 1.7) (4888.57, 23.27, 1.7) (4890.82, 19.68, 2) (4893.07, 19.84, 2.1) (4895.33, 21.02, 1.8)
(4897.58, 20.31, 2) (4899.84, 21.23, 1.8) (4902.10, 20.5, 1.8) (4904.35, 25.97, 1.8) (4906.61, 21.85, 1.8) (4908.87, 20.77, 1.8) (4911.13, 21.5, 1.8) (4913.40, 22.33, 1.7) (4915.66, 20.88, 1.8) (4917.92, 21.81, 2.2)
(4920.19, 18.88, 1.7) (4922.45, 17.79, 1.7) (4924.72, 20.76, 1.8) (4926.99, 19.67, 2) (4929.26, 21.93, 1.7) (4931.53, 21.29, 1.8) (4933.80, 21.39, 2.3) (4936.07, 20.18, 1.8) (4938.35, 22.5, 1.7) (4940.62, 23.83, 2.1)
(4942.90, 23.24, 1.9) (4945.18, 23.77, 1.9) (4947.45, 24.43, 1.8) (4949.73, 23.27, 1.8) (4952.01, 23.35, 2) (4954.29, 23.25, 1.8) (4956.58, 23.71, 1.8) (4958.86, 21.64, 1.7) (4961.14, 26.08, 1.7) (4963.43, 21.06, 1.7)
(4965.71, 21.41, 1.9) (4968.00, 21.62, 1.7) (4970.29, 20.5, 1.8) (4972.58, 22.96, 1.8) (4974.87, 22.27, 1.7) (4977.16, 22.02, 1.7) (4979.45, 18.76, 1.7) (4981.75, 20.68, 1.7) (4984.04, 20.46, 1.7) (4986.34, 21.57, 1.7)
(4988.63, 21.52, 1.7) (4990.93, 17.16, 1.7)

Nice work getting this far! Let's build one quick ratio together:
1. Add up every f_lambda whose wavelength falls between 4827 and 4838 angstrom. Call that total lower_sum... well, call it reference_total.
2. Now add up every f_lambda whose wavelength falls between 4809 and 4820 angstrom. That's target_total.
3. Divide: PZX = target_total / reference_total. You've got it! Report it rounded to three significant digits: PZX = 1.00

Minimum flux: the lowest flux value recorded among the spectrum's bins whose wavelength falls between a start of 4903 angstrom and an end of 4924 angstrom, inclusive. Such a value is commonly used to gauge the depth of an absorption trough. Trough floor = 17.79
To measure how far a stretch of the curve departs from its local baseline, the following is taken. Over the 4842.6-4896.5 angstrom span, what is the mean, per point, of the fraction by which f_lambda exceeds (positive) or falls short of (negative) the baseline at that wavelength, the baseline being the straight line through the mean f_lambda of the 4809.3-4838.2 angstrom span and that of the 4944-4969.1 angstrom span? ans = -0.075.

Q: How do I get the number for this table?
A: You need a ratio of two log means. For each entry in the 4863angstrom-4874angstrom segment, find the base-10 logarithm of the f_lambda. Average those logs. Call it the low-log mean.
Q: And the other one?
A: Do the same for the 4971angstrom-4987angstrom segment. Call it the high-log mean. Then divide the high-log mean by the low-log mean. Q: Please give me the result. 1.02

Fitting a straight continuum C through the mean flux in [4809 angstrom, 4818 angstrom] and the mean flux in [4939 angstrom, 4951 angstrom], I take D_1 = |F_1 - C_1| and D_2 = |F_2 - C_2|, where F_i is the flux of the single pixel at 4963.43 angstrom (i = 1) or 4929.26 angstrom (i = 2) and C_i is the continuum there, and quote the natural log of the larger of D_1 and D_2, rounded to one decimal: 1.0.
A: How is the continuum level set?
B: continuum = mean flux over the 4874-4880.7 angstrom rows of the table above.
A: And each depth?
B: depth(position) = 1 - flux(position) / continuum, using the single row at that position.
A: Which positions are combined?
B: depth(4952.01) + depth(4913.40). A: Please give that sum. -0.13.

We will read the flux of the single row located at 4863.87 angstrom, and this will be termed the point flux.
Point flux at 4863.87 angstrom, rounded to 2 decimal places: 21.41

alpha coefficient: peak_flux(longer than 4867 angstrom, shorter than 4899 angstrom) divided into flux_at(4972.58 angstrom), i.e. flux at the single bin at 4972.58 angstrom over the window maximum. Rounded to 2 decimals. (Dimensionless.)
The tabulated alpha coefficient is 0.99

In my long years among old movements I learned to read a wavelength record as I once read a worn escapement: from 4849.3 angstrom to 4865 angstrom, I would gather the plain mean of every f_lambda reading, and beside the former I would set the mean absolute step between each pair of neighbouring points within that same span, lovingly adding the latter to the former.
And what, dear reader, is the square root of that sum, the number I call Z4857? 4.71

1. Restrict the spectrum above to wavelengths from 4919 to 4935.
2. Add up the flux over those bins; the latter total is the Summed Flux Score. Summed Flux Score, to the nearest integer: 142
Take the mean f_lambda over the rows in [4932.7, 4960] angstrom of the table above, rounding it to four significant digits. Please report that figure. 22.88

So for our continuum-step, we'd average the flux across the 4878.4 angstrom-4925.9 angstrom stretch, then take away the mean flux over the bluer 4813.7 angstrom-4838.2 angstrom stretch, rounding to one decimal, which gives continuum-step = -1.0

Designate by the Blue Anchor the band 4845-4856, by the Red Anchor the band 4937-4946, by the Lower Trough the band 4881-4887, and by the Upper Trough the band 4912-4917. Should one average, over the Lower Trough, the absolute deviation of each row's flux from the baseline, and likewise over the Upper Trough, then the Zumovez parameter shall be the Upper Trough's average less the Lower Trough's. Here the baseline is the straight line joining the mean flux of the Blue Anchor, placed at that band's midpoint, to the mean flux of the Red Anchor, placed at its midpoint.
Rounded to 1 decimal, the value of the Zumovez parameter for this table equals -0.1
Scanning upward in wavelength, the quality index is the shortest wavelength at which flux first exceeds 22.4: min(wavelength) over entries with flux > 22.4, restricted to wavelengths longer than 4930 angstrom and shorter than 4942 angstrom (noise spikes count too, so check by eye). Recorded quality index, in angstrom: 4938.35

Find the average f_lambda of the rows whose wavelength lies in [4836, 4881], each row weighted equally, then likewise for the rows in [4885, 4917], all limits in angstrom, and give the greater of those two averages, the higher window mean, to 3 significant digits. 21.3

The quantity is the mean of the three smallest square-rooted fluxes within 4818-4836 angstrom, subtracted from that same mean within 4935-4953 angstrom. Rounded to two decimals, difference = 0.11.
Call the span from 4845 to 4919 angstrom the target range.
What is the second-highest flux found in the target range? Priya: 23.52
